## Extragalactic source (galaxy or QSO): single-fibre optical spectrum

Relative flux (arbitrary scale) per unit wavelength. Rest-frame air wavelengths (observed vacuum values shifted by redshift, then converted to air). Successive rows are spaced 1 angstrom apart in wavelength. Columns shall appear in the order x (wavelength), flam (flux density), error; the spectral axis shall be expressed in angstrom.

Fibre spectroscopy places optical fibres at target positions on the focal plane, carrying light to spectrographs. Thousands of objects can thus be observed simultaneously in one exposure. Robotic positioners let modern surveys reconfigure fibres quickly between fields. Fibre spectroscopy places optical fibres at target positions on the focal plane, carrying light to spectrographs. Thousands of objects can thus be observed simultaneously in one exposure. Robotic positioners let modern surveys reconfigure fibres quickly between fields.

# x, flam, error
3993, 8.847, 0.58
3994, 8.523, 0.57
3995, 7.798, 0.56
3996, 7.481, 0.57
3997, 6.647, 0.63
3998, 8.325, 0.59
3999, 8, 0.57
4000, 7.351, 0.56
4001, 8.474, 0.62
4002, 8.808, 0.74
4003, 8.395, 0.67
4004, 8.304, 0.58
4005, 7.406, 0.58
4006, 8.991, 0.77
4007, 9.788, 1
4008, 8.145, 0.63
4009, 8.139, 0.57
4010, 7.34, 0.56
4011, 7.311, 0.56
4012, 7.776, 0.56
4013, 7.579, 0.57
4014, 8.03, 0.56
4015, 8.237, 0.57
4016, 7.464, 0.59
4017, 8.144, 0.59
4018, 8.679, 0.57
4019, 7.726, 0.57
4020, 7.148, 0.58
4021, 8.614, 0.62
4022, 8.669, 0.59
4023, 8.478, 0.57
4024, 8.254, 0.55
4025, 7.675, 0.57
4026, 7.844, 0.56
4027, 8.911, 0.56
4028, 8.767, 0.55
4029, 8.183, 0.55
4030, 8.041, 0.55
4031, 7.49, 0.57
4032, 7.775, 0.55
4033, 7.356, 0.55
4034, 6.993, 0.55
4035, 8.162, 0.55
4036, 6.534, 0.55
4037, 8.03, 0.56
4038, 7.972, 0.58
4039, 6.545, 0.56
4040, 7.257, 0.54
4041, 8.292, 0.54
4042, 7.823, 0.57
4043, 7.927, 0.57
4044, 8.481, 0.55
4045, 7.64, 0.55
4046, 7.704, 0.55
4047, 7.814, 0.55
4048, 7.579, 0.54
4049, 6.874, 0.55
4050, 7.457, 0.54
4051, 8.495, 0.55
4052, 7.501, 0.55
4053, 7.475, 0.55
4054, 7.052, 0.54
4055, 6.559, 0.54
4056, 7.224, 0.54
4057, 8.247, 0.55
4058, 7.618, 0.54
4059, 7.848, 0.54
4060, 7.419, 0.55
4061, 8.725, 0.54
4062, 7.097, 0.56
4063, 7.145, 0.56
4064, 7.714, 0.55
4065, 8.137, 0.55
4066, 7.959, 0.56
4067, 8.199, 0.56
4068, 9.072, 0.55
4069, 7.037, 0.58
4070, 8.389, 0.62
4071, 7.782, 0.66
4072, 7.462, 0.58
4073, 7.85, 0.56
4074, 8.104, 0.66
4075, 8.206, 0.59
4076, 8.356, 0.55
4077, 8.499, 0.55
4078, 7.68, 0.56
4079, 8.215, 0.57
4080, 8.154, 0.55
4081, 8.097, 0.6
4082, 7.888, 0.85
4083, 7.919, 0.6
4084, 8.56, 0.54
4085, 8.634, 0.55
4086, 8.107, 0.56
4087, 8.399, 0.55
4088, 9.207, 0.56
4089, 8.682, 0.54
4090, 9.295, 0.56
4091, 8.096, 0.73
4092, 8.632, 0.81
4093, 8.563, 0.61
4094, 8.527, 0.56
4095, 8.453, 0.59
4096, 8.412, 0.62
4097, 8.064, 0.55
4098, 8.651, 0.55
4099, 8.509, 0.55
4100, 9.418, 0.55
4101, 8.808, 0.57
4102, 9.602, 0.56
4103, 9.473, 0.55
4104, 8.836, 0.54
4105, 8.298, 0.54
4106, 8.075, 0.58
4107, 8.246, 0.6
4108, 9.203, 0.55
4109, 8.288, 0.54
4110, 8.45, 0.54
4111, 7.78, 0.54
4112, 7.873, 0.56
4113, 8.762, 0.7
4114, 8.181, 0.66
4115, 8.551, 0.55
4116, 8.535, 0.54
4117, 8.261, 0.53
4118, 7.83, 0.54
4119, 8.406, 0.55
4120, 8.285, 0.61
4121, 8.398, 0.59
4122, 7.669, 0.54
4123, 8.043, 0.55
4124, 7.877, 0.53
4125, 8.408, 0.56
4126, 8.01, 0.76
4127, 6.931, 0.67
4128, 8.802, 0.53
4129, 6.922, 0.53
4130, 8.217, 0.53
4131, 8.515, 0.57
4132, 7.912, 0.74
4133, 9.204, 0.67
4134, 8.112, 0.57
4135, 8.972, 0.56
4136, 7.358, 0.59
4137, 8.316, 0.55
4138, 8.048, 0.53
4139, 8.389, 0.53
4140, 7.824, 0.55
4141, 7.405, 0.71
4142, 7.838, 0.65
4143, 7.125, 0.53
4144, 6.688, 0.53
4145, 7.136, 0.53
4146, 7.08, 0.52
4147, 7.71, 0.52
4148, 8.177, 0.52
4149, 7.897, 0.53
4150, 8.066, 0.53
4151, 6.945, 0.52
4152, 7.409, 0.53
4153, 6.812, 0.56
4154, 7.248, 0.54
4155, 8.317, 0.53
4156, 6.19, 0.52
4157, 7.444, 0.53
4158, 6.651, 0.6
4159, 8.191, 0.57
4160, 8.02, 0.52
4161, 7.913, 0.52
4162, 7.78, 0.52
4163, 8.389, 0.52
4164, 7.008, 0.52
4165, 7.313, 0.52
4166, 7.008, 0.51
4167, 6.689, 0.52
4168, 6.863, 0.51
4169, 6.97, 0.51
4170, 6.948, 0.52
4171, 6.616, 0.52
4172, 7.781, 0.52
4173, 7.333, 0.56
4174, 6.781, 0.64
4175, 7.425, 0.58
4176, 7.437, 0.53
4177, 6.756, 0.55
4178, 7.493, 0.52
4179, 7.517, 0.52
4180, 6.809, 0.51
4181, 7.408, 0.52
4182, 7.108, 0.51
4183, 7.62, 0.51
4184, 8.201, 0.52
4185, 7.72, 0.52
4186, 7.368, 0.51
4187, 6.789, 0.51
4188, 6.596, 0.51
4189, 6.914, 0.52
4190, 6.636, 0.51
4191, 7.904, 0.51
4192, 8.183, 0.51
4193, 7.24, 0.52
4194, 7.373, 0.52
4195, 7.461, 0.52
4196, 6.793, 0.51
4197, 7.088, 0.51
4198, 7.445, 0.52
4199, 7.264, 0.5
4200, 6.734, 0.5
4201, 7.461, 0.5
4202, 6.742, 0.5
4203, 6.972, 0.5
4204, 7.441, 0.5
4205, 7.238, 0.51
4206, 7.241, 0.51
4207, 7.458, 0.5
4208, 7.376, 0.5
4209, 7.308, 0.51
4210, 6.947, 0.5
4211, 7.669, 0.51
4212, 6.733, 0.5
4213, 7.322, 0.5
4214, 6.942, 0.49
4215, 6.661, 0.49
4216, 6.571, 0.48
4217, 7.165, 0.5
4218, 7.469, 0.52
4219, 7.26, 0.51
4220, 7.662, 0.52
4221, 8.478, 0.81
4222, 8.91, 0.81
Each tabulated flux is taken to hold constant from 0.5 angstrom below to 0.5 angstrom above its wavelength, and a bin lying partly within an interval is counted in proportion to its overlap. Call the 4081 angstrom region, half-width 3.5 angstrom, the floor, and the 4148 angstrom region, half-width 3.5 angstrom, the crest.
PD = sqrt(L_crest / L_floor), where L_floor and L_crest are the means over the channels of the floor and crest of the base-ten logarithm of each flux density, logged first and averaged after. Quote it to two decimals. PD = 0.98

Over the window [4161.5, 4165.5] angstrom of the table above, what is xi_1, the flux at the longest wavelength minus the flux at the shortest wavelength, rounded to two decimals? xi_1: -0.47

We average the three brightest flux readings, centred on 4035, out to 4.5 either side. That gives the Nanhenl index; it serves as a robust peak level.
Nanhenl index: 8.1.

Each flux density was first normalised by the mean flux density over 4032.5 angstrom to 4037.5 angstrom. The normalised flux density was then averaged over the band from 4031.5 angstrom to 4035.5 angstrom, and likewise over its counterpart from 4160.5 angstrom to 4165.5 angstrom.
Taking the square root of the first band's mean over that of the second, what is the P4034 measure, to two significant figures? 0.99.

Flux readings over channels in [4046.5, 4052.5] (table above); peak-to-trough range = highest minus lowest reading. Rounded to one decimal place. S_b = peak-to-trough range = 1.6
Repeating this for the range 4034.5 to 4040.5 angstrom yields 1.6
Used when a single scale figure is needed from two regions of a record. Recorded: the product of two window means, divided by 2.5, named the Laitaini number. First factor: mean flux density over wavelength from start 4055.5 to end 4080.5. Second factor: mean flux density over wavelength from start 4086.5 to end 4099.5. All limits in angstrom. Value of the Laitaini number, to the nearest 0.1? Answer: 27.2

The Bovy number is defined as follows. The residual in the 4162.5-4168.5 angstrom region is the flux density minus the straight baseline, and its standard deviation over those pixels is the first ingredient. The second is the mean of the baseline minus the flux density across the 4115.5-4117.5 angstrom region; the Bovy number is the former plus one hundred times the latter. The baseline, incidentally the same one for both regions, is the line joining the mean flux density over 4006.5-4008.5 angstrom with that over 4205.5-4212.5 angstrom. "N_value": -36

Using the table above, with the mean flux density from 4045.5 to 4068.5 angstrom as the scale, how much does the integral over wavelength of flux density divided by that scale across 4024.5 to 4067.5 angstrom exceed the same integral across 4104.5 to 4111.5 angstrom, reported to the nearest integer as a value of 36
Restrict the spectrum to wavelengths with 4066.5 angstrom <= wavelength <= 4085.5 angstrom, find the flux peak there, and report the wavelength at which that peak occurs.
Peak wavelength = 4068 angstrom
